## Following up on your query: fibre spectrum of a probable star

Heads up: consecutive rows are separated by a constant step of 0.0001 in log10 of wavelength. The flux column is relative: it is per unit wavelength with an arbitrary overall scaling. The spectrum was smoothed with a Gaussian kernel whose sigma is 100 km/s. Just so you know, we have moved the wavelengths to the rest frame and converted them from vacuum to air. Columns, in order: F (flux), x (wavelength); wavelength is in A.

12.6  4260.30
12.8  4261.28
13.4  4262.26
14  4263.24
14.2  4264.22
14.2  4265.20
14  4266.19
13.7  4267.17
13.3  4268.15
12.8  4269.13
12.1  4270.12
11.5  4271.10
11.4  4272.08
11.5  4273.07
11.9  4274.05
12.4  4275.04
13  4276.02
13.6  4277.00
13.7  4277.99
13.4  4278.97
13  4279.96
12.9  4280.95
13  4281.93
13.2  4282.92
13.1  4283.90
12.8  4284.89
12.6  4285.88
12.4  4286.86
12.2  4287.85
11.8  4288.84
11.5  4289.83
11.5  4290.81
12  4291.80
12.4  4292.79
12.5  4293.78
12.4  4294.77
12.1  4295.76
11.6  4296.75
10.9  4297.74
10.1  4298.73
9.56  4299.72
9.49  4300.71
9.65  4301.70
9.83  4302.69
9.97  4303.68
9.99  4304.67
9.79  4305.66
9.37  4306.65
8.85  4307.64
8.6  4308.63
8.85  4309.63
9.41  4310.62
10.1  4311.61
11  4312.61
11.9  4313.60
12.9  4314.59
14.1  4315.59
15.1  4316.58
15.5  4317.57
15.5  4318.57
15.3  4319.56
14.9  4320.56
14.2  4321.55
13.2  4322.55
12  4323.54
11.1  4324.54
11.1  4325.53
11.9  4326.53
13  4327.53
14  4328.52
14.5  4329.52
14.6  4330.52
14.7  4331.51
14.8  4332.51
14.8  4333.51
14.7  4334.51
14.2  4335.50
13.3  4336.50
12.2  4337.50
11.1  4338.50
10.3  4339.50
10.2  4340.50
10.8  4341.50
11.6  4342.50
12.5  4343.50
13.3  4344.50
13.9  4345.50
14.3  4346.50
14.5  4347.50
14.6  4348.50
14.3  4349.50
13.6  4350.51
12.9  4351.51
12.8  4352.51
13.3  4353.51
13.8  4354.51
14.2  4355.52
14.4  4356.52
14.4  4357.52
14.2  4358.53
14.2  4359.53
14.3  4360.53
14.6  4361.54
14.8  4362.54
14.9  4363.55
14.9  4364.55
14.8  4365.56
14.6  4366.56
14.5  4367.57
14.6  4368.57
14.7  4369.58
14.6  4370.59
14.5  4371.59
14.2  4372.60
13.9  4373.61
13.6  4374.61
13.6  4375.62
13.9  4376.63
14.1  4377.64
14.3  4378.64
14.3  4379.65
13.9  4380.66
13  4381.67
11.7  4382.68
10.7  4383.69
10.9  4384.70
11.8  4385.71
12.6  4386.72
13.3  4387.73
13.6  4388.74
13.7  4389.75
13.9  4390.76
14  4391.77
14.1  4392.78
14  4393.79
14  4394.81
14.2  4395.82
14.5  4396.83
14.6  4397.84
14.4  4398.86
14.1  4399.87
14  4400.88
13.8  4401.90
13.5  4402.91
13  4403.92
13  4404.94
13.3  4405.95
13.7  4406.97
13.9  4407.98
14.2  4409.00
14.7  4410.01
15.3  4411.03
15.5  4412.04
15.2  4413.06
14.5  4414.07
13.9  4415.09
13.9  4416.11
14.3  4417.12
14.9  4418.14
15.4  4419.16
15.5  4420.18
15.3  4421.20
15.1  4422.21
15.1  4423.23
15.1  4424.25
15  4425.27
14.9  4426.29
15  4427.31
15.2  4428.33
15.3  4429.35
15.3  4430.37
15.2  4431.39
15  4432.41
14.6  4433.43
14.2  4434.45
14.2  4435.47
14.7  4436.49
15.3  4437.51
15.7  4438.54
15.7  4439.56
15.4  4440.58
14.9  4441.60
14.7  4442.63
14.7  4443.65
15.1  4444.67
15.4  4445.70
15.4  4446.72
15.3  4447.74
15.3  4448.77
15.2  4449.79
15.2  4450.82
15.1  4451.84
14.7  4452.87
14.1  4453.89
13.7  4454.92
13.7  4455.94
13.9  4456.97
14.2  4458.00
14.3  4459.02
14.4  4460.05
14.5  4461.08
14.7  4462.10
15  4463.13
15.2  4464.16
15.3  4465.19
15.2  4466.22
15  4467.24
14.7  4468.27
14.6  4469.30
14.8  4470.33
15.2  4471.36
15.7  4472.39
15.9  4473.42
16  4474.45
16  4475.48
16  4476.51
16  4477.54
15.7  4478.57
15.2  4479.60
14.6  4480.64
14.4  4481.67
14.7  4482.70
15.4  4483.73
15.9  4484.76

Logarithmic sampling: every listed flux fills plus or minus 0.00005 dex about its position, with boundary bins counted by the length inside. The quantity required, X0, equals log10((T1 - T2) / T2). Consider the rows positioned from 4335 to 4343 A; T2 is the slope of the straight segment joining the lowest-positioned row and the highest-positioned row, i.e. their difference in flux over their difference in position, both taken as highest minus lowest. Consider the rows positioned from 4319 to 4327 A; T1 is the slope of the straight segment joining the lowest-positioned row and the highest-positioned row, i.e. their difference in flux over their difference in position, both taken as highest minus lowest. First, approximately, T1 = -0.49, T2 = -0.371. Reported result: -0.5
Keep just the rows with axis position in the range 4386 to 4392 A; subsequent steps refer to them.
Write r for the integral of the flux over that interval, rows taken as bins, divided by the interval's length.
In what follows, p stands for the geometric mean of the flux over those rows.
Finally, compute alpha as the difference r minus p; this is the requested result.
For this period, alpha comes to -0.068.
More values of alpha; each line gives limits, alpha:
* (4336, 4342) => 0.041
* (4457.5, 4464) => 0.048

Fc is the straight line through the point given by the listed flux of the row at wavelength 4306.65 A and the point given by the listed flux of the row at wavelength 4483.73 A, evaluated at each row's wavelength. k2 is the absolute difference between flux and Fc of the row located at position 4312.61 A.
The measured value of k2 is 1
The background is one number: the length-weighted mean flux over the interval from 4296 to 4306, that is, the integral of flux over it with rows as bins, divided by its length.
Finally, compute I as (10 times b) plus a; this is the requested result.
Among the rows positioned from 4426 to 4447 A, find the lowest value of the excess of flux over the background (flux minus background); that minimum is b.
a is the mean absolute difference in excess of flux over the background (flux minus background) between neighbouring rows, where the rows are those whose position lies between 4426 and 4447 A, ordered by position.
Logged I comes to 41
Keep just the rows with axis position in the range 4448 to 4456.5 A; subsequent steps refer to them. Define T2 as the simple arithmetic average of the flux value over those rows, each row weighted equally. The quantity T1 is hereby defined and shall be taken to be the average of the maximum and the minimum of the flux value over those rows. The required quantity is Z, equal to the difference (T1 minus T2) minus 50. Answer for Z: -50.1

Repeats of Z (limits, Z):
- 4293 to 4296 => -50.0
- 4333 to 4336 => -50.1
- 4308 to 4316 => -49.5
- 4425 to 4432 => -50.0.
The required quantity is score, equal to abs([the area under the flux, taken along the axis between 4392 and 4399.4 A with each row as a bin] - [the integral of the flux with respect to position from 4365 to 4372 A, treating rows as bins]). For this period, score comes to 3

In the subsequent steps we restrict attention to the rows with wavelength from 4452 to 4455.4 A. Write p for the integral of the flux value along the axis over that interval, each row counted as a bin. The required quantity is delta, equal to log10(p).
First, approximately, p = 48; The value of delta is 1.7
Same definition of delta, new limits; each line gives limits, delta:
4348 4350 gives 1.5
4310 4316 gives 1.8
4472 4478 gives 2.0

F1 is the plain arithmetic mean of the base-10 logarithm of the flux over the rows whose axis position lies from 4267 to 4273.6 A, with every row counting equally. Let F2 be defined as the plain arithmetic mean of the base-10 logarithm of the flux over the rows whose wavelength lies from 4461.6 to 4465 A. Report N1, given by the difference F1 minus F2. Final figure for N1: -0.09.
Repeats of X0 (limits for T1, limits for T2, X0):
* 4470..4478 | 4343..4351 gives -1.2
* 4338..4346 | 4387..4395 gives 0.5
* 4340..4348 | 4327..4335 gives 0.2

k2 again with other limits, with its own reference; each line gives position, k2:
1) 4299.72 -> 0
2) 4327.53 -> 3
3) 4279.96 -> 5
